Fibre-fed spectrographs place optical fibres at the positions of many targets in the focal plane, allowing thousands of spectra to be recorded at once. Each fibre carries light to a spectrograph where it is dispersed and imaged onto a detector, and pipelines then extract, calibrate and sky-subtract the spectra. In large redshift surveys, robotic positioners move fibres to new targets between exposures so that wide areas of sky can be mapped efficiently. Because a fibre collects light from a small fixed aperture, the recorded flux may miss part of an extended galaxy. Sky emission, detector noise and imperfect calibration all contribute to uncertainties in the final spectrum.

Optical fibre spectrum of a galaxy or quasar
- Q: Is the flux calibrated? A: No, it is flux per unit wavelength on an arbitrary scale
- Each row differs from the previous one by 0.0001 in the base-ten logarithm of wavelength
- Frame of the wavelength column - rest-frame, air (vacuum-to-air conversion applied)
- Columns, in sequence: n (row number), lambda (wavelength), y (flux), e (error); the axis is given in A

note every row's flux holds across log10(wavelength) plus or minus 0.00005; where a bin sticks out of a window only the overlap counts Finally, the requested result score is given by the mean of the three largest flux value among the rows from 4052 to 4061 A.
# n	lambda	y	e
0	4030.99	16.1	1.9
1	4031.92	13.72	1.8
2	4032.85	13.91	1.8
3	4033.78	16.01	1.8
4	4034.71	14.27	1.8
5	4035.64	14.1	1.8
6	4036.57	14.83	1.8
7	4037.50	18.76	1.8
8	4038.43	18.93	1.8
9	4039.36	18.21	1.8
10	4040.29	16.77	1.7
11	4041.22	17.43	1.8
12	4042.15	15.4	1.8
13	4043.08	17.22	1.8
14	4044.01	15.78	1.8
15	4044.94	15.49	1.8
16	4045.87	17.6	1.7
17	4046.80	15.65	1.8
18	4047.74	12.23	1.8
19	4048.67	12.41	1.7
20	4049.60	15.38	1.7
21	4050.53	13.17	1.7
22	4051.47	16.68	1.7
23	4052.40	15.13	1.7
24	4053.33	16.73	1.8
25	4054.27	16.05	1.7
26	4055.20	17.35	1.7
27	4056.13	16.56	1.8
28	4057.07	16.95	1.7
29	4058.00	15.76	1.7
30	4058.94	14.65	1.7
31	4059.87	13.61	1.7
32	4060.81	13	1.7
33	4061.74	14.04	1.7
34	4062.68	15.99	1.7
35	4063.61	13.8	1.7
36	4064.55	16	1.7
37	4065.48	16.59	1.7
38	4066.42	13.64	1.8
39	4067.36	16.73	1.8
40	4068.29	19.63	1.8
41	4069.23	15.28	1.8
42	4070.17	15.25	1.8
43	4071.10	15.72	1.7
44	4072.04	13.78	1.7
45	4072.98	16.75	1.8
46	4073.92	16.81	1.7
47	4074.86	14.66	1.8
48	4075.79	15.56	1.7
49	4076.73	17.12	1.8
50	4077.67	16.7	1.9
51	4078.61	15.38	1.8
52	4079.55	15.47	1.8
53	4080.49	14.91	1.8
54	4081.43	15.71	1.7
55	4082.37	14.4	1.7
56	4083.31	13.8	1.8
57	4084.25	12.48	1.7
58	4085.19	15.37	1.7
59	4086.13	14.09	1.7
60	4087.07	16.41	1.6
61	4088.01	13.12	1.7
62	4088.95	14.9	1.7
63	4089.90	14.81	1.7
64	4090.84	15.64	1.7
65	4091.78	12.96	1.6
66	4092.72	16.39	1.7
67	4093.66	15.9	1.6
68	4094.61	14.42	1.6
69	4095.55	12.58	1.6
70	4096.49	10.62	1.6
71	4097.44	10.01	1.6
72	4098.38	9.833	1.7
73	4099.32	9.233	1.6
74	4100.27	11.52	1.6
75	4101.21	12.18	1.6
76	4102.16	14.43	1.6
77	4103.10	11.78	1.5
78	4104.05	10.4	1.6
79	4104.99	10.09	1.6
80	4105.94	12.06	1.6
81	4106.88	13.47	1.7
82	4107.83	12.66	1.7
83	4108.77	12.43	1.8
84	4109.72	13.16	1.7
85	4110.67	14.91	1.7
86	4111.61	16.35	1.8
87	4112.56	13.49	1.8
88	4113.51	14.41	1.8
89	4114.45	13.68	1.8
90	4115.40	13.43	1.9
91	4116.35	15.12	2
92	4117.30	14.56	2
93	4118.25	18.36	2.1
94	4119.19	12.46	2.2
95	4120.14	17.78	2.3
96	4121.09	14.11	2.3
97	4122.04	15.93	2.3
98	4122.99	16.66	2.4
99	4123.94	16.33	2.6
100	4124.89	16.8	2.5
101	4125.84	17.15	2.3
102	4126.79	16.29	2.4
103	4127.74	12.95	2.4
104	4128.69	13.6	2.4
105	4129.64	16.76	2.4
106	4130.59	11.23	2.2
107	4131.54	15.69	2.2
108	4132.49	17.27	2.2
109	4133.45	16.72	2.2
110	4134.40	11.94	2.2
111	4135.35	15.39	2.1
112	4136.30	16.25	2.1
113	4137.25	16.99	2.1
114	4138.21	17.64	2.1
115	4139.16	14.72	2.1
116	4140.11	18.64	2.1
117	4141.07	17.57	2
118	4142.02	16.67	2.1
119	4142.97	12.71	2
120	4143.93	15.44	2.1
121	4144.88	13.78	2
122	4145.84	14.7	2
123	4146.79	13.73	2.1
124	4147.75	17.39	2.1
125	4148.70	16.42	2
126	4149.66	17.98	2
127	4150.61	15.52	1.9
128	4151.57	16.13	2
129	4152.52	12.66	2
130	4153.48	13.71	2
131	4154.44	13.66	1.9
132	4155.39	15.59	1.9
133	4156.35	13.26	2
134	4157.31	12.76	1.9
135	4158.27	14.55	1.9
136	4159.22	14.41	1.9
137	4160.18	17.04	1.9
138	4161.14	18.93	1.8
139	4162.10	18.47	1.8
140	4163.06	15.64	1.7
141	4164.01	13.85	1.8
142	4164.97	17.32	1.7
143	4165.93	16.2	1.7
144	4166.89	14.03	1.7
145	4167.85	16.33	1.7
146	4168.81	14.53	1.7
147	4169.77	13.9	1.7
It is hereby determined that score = 17.0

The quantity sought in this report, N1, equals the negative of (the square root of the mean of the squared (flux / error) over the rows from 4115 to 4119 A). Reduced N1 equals -7.7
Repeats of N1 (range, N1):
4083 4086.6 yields -8.1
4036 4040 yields -9.9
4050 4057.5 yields -9.3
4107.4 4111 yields -7.7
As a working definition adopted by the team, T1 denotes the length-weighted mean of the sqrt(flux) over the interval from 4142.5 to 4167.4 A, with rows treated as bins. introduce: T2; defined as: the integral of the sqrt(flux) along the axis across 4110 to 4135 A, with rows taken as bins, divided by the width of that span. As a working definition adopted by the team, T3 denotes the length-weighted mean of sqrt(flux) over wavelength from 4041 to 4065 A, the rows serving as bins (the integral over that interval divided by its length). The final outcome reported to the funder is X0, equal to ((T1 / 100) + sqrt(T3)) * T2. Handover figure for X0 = 7.8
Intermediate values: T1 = 3.90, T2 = 3.88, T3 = 3.91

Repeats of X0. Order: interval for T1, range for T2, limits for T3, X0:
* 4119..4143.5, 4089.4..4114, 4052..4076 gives 7.3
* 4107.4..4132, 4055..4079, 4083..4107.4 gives 7.6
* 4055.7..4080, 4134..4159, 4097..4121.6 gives 7.6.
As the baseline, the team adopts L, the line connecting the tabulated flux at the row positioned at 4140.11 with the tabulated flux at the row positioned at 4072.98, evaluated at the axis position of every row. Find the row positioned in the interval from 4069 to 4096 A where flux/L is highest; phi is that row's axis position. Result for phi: 4076.73 A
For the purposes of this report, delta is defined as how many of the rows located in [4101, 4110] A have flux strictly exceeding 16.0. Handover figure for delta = 0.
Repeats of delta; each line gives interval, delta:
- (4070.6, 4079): 4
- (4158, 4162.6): 3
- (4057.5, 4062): 0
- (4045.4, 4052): 2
